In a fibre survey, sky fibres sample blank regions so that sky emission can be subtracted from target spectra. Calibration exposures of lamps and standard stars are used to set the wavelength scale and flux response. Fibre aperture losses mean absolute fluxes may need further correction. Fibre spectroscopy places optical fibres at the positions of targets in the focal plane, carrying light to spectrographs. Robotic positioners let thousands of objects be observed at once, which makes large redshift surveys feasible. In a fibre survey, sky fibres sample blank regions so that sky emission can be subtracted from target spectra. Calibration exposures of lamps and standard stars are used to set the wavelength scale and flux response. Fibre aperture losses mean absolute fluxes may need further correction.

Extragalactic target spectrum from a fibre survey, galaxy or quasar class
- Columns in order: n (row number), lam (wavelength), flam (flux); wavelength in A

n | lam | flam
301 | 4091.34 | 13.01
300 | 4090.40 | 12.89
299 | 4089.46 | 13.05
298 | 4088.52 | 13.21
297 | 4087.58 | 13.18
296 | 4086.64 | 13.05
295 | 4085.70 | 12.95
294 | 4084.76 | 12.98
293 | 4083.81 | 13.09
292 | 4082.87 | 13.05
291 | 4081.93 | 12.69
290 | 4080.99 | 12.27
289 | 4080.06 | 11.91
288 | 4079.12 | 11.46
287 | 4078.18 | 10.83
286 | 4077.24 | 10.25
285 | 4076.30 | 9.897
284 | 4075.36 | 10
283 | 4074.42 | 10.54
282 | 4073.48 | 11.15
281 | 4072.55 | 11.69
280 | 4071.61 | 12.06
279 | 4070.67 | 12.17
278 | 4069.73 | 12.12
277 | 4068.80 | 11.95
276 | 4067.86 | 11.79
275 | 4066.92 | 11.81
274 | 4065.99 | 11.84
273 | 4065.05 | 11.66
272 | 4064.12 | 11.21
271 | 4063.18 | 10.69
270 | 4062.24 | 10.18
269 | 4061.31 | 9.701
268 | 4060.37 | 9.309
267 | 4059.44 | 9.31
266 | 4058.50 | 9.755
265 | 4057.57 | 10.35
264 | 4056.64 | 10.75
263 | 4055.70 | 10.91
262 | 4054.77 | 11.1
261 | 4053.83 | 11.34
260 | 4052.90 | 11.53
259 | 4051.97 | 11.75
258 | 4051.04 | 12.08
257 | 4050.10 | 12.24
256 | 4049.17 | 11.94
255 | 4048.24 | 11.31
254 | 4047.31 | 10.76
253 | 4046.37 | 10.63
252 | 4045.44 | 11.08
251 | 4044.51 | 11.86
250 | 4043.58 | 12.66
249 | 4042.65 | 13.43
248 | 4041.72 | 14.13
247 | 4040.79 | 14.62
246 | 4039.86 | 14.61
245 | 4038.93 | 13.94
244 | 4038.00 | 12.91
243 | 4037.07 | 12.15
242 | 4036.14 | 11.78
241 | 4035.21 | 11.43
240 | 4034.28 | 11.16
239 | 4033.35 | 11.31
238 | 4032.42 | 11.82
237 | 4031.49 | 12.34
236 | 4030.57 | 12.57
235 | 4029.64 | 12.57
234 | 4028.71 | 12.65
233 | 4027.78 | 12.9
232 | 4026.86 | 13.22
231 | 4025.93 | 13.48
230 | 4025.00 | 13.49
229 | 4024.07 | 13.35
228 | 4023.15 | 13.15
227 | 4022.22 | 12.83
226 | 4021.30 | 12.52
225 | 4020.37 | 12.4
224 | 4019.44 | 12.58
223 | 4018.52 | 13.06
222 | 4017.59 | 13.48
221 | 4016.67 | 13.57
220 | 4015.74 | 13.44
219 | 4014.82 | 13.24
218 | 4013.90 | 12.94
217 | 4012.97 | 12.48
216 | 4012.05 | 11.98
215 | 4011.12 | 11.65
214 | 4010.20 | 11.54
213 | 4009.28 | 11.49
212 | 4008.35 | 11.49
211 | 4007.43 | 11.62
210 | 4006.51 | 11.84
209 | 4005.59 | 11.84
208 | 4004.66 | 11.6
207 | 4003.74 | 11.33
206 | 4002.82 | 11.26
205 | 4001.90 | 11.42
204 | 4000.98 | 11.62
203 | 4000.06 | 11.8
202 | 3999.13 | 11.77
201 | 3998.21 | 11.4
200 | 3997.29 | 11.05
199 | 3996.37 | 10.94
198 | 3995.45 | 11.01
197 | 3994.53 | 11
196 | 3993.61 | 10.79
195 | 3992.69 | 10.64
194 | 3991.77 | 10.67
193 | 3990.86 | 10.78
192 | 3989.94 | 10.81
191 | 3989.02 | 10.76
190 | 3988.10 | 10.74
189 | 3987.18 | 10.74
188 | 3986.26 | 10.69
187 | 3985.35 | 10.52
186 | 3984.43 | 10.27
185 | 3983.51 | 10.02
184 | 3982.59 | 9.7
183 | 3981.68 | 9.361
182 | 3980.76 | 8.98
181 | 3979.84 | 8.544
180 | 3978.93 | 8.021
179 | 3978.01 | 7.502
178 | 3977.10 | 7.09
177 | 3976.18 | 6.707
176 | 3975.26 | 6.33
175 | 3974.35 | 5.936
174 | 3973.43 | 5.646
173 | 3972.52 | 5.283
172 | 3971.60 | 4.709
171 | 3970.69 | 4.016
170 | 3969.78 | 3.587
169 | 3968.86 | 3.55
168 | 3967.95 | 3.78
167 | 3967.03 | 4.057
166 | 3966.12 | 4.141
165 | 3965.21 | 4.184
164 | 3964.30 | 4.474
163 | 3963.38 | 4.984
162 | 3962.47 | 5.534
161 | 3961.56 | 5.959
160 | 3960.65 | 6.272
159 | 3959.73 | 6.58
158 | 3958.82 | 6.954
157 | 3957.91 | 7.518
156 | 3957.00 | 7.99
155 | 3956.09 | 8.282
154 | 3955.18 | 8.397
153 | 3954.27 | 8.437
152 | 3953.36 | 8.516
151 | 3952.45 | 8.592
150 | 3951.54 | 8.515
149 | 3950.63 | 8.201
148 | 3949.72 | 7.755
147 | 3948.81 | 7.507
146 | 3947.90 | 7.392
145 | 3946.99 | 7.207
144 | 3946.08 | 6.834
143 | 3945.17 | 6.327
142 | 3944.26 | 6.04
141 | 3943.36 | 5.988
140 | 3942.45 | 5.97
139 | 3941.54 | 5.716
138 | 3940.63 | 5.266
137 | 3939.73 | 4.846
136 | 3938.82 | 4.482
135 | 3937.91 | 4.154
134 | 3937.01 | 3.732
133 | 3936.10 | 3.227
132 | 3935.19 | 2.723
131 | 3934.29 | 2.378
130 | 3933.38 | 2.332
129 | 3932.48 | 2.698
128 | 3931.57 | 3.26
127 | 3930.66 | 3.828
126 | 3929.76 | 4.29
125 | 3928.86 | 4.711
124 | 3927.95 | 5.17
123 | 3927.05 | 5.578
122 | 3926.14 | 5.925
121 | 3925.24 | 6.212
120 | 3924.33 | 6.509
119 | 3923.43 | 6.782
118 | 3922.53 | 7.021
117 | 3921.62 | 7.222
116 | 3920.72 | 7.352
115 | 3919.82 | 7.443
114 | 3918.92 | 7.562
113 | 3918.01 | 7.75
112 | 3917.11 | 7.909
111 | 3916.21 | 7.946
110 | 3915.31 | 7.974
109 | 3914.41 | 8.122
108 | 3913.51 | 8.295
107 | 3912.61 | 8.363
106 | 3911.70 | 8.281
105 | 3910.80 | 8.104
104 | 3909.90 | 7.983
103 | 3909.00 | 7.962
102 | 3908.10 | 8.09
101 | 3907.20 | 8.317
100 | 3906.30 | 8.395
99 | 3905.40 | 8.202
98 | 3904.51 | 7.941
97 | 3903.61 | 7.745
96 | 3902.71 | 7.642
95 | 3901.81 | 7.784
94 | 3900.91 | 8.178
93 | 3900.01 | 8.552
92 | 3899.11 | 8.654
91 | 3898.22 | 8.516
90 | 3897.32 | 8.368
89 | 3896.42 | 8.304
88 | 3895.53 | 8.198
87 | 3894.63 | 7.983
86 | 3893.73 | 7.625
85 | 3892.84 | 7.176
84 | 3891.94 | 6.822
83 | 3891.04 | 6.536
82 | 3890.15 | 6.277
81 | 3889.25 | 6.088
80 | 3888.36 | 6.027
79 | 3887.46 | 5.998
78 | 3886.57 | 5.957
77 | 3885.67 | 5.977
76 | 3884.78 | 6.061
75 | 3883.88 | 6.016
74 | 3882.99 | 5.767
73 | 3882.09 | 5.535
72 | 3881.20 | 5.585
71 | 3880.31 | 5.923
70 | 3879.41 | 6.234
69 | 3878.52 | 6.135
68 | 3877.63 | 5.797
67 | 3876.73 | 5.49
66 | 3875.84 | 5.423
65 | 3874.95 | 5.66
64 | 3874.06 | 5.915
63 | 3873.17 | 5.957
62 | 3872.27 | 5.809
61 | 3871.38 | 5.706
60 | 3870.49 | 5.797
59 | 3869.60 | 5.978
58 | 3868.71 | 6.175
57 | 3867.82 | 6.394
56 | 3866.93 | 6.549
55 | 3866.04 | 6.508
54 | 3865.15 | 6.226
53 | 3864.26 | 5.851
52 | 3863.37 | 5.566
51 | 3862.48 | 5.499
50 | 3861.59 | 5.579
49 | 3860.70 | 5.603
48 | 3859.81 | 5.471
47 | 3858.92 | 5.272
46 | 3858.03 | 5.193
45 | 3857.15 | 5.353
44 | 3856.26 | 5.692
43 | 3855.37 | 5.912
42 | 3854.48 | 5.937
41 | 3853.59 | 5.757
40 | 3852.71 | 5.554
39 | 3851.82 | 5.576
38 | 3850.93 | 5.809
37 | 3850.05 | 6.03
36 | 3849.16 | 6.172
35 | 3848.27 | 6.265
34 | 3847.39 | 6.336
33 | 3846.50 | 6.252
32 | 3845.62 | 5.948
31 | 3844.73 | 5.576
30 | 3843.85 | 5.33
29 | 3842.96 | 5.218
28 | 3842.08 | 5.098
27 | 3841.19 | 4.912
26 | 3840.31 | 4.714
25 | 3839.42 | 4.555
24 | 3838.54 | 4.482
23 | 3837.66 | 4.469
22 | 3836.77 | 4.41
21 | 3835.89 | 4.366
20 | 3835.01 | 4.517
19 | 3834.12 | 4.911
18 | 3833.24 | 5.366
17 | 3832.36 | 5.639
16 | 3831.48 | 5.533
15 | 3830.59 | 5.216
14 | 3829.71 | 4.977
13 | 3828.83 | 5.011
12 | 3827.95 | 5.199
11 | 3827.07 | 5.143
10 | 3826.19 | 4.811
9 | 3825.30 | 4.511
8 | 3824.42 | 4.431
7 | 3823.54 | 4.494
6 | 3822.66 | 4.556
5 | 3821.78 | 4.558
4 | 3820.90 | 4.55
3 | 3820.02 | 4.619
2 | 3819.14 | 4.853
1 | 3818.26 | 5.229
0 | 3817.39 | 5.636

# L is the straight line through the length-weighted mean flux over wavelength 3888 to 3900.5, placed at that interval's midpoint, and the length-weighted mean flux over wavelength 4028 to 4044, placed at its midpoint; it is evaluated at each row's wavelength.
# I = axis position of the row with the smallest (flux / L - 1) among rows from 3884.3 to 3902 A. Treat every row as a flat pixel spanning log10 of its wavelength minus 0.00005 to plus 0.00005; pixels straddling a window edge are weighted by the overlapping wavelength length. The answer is 3886.57 A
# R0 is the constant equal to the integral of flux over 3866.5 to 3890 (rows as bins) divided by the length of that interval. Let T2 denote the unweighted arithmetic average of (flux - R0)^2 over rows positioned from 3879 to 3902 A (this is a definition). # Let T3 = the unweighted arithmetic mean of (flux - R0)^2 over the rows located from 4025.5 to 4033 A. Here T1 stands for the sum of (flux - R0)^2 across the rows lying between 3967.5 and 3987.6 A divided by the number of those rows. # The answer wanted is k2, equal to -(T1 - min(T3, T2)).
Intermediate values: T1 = 8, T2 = 2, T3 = 46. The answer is -5.8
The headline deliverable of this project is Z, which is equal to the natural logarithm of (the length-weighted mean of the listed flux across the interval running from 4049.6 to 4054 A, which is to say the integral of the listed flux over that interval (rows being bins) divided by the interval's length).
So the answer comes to 2.5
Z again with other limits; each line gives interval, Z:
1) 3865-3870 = 1.8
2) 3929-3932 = 1.4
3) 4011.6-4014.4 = 2.5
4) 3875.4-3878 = 1.7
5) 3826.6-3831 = 1.6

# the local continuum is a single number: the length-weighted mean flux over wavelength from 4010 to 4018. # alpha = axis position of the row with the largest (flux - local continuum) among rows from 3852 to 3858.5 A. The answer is 3854.48 A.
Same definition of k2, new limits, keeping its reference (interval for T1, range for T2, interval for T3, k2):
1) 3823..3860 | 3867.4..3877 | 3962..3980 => -0.7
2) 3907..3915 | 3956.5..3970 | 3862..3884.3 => -5.0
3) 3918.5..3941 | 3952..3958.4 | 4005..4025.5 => 1.8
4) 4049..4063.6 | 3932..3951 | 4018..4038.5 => -20.9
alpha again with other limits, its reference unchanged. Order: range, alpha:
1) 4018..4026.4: 4025.00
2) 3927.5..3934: 3927.95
